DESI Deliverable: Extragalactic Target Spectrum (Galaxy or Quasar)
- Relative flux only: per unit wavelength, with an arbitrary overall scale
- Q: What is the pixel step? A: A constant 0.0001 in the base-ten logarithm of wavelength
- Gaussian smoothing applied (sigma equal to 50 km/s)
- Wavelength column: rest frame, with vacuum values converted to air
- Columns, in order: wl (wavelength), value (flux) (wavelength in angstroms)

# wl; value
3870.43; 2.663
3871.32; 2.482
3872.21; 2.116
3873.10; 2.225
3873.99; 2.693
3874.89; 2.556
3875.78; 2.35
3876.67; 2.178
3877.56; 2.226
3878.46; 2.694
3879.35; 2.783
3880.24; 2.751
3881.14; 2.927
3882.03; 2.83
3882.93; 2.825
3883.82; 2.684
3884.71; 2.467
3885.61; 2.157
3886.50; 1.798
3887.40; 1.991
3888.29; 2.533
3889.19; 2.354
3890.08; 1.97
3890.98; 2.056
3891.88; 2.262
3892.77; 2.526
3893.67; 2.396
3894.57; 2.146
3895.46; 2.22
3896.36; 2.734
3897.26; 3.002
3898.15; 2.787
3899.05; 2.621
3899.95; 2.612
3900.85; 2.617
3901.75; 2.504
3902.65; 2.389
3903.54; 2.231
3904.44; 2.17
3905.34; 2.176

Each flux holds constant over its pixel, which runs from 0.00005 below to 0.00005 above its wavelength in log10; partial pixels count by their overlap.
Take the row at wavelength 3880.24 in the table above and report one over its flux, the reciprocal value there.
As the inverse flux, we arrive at 0.364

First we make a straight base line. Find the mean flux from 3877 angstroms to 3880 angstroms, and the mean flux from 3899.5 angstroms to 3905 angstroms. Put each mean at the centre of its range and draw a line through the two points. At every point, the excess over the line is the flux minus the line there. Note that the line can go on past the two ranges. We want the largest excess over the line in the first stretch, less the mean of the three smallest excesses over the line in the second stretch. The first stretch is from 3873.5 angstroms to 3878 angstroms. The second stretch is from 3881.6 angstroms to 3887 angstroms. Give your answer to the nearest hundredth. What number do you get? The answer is 0.48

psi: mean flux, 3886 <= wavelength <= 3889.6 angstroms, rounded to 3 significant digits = 2.17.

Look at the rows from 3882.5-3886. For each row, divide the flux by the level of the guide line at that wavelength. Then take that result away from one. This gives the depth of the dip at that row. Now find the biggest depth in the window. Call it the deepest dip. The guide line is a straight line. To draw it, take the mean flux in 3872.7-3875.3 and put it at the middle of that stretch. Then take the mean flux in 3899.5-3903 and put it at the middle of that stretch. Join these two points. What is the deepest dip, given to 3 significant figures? 0.140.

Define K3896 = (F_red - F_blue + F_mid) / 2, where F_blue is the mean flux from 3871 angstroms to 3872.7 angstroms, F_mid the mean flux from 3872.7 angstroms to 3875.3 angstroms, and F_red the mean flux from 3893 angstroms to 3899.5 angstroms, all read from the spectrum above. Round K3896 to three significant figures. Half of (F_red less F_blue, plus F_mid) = 1.38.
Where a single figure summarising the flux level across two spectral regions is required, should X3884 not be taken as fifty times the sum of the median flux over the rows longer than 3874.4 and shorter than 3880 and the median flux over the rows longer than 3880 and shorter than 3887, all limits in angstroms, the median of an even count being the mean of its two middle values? 259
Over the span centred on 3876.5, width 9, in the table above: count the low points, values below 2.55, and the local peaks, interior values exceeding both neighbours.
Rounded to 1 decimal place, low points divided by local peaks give 2.5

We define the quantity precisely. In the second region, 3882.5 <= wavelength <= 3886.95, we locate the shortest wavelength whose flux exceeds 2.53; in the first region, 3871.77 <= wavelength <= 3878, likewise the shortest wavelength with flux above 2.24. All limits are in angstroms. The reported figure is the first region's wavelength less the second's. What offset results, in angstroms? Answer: -8.9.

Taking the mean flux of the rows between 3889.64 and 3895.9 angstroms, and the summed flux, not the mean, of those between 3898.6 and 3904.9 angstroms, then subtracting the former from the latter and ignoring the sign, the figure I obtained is 14.9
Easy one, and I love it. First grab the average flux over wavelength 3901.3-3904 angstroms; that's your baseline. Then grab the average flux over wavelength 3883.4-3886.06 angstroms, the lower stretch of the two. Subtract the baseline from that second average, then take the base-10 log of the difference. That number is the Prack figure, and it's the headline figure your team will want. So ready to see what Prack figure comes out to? -1.2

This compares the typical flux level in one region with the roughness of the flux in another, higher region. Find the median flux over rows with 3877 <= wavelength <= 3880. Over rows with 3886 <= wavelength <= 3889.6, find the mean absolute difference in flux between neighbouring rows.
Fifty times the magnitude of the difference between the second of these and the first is 119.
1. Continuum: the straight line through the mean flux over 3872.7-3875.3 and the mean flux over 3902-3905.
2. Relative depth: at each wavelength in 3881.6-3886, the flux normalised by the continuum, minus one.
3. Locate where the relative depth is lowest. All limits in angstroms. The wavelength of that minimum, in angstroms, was 3885.61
